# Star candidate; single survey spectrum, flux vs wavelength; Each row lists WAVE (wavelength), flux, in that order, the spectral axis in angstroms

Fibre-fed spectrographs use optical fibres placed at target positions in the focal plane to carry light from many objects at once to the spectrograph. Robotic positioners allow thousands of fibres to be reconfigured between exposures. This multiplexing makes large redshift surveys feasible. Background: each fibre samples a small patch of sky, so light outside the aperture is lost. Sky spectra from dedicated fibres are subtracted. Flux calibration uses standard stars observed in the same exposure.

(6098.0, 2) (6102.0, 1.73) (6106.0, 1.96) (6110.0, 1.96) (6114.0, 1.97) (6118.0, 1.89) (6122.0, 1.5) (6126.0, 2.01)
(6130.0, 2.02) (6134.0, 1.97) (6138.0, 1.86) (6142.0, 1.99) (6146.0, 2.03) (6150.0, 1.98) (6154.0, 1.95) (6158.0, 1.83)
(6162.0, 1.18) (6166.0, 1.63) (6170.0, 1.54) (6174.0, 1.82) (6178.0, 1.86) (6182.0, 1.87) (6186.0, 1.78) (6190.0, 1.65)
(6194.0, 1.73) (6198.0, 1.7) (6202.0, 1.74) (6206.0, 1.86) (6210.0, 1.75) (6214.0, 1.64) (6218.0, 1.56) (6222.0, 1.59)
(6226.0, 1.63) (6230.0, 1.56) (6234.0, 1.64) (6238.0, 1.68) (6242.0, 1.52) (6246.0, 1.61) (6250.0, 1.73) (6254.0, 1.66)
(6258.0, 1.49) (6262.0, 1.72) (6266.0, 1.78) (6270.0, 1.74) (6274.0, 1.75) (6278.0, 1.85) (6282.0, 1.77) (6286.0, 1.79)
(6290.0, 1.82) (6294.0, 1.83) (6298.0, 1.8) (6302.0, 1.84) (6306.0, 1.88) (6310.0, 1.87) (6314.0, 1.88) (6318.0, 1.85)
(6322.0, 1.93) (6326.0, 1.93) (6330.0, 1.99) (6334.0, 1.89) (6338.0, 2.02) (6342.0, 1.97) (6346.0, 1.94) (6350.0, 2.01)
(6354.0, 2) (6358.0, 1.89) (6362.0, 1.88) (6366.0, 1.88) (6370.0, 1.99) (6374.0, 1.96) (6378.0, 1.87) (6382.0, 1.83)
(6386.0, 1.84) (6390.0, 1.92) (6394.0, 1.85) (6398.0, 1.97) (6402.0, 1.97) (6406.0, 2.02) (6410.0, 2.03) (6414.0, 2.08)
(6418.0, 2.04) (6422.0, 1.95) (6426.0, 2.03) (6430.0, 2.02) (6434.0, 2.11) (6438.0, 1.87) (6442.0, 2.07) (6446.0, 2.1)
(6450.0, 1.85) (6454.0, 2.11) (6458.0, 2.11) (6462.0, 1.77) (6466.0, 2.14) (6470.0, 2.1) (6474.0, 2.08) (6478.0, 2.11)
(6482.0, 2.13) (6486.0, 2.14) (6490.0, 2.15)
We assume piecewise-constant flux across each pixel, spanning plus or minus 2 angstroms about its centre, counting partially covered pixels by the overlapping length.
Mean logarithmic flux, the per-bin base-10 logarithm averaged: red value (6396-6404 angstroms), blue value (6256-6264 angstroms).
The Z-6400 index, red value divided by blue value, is 1.44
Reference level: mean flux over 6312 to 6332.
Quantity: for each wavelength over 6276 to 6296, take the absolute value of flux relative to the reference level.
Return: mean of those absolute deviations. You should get 0.10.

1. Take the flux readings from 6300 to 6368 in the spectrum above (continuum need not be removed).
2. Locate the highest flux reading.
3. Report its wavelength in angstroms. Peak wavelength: 6338.0 angstroms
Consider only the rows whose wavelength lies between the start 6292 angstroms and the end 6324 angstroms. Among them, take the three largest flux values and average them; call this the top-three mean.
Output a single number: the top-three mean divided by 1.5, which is 1.26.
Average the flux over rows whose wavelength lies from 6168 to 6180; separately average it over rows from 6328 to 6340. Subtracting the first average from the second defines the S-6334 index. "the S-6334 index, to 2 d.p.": 0.23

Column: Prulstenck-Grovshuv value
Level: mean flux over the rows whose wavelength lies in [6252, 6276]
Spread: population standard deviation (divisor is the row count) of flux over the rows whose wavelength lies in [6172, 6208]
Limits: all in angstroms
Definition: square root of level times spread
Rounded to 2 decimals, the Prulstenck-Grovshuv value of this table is 0.35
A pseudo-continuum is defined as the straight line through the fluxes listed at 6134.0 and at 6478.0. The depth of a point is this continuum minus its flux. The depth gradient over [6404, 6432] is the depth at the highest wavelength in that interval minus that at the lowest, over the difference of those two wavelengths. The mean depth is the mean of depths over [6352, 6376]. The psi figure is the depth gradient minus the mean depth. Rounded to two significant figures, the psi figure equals -0.13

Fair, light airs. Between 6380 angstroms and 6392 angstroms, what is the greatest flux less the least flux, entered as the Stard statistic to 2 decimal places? 0.09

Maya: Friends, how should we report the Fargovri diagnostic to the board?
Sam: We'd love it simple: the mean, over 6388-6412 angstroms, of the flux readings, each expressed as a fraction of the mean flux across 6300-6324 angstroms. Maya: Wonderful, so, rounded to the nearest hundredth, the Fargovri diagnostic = 1.05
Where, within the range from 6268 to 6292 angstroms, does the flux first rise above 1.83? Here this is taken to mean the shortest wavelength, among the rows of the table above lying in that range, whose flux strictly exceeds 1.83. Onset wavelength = 6278.0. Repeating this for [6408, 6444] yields 6410.0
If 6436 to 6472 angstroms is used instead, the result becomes 6438.0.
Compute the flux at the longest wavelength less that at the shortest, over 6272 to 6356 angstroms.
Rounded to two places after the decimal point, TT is 0.25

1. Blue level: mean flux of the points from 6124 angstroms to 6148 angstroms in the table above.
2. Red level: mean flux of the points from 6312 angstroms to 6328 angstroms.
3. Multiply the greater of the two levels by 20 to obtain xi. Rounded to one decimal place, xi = 39.6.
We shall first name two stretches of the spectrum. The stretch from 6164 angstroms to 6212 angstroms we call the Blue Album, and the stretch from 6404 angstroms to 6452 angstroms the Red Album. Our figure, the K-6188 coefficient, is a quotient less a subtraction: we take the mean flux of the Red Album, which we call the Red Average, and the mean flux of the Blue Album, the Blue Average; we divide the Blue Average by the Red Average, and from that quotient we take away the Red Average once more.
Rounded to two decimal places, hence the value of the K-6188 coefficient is -1.15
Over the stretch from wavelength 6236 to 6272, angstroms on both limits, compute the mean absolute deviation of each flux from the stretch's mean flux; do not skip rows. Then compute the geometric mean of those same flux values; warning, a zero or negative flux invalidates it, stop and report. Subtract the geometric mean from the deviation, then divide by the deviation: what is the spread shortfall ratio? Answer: -20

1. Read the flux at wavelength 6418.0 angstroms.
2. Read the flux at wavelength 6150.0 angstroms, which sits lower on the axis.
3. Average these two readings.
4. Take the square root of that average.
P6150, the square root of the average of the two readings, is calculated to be 1.42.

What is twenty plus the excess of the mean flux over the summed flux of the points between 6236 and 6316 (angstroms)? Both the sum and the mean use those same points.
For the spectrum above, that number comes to -13.3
